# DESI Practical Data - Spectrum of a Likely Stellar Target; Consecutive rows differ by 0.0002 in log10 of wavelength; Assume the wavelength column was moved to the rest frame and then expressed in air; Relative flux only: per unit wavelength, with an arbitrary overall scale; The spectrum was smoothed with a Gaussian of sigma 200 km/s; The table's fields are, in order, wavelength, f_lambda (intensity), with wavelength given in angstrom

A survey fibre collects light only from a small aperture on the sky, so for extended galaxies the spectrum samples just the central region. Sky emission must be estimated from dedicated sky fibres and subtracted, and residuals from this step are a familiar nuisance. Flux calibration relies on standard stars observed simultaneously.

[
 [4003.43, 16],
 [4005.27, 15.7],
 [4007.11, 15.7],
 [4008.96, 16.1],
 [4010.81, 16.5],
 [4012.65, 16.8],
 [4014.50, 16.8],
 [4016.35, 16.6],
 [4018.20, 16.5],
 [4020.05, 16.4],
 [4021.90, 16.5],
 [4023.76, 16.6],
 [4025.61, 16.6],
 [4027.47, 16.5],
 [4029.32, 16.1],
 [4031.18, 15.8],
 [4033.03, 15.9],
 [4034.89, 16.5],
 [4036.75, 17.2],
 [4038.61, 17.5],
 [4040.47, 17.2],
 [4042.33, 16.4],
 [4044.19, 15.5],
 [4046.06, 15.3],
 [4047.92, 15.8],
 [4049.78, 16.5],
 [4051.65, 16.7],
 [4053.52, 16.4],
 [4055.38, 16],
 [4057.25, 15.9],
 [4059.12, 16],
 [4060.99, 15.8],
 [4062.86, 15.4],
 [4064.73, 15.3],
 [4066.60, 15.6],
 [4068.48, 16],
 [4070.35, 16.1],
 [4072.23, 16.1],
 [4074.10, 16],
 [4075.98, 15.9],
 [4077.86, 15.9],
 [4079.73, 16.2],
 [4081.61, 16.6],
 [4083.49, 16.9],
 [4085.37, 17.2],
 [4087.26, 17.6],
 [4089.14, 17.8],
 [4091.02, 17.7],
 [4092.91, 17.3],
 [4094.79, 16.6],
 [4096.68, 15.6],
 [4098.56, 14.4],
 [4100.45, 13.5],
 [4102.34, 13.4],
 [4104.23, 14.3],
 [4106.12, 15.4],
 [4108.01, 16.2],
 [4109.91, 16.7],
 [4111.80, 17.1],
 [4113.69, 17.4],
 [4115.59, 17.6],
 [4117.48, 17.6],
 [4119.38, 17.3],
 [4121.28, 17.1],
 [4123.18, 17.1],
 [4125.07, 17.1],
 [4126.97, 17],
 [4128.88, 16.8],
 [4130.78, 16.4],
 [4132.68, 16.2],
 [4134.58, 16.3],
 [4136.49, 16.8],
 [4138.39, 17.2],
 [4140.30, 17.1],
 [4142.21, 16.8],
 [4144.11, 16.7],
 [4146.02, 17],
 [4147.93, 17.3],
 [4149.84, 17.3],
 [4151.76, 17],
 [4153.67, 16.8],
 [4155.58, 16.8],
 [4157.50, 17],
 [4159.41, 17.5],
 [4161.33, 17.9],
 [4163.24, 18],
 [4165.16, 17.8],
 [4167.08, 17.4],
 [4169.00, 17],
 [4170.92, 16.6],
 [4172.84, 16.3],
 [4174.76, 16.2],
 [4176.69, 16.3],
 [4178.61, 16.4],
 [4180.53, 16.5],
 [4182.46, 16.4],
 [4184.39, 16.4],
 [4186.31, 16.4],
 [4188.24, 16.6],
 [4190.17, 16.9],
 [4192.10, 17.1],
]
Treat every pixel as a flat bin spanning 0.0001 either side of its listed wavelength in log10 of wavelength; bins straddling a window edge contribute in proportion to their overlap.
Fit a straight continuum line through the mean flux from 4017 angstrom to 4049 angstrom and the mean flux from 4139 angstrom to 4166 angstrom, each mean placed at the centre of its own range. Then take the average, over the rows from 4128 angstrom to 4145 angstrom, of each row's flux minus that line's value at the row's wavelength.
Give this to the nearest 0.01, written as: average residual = -0.40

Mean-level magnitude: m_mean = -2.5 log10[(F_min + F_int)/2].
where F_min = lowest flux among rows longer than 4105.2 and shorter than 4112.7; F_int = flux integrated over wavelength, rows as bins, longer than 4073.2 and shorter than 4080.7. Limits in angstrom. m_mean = -4.58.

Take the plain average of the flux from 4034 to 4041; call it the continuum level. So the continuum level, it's 17.1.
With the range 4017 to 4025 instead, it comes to 16.5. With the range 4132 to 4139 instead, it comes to 16.6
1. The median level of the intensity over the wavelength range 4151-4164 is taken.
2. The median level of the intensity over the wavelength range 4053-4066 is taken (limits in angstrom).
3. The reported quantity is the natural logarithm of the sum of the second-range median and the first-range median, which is 3.49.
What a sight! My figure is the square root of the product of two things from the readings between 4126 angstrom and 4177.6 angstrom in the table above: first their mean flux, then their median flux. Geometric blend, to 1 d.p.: 17.0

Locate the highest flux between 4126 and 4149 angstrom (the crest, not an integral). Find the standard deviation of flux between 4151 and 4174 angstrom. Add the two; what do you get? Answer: 17.8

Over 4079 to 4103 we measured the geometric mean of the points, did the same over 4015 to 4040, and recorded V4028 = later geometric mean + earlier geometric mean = 32.7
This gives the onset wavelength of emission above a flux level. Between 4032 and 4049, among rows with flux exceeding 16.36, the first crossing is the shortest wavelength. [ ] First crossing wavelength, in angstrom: 4034.89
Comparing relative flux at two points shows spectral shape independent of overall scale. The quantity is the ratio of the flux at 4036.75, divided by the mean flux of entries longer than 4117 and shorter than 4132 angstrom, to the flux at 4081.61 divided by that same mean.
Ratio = 1.04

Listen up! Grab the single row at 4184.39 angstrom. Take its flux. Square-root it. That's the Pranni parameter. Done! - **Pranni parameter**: 4.05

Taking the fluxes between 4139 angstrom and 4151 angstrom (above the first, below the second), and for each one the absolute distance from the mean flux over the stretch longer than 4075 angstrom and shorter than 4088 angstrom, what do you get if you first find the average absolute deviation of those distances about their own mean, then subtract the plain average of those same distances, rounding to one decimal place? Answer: -0.2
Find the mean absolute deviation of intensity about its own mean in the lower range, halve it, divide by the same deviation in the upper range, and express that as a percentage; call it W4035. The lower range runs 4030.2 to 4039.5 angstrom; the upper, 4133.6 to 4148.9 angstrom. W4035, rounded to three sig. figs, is 123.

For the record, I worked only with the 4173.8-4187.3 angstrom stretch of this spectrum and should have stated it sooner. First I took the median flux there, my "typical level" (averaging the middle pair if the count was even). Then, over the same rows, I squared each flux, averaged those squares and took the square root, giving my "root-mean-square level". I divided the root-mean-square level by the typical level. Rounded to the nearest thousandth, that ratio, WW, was 0.998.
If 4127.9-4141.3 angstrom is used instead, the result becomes 0.993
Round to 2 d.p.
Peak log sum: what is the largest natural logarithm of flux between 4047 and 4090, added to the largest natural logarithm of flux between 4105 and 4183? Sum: 5.77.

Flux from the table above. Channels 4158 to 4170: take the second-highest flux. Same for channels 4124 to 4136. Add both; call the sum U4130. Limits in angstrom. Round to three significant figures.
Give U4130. 34.9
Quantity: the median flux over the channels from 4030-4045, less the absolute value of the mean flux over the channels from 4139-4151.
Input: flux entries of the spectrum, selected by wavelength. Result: -0.58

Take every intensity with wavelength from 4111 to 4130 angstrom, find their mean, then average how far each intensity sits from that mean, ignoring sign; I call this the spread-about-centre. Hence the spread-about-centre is 0.21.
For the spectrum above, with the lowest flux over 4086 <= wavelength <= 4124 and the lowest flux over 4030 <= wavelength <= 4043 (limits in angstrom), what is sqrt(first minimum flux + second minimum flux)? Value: 5.40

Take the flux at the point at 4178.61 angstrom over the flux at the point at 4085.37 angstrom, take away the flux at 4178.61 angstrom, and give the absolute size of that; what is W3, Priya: 15.4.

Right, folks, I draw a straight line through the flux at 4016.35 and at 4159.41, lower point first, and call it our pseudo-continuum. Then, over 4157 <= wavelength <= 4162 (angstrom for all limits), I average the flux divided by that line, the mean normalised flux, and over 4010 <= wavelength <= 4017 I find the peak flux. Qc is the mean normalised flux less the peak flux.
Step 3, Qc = -15.80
